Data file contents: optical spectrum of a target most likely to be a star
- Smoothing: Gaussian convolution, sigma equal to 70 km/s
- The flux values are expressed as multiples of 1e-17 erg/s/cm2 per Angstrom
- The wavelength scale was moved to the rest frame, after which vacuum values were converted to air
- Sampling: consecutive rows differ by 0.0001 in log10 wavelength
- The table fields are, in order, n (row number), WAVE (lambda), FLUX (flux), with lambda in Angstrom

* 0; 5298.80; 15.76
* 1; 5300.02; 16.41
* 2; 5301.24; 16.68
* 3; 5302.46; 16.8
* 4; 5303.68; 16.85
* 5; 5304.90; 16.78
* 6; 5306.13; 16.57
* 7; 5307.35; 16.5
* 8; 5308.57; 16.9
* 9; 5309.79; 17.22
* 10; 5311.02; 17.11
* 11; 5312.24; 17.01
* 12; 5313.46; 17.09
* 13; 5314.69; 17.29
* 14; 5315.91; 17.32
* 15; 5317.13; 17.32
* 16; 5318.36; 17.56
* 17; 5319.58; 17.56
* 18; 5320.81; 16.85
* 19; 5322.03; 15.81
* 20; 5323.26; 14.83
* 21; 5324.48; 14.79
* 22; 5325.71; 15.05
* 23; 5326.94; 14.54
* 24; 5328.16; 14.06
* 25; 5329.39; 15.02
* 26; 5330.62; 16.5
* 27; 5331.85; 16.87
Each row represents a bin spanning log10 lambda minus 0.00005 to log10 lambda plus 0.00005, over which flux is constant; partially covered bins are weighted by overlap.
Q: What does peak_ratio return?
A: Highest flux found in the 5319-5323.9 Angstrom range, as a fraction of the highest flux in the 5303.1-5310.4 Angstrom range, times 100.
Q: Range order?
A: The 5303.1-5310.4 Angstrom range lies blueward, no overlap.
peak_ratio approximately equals 102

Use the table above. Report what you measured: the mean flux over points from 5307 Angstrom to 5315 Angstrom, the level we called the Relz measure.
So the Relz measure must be 17.0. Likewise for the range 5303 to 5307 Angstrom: 16.7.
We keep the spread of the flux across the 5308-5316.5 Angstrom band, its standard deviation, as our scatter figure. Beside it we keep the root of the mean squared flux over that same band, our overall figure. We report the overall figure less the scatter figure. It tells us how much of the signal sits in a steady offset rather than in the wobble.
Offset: 17.0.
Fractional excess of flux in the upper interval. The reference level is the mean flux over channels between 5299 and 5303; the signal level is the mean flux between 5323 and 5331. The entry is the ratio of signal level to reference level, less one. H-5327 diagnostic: -0.10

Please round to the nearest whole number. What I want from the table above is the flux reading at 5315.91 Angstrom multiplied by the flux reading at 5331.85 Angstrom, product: 292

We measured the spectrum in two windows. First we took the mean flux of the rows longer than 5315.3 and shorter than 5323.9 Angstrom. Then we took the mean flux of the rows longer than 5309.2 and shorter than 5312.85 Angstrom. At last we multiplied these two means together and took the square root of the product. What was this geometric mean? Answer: 16.9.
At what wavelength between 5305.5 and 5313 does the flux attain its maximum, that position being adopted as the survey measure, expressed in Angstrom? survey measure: 5309.79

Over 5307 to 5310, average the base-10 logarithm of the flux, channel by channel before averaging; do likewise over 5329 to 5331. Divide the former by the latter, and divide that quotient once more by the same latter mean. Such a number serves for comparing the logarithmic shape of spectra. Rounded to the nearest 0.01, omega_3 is 0.86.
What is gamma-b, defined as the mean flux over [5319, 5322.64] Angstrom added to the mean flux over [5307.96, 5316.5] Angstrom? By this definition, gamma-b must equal 33.9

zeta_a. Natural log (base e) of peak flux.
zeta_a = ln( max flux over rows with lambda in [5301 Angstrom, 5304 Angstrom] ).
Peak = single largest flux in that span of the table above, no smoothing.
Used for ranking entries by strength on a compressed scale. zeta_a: 2.82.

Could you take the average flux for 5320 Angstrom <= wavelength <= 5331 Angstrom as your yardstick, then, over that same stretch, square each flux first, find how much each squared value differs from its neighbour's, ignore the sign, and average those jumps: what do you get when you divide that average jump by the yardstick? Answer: 1.4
